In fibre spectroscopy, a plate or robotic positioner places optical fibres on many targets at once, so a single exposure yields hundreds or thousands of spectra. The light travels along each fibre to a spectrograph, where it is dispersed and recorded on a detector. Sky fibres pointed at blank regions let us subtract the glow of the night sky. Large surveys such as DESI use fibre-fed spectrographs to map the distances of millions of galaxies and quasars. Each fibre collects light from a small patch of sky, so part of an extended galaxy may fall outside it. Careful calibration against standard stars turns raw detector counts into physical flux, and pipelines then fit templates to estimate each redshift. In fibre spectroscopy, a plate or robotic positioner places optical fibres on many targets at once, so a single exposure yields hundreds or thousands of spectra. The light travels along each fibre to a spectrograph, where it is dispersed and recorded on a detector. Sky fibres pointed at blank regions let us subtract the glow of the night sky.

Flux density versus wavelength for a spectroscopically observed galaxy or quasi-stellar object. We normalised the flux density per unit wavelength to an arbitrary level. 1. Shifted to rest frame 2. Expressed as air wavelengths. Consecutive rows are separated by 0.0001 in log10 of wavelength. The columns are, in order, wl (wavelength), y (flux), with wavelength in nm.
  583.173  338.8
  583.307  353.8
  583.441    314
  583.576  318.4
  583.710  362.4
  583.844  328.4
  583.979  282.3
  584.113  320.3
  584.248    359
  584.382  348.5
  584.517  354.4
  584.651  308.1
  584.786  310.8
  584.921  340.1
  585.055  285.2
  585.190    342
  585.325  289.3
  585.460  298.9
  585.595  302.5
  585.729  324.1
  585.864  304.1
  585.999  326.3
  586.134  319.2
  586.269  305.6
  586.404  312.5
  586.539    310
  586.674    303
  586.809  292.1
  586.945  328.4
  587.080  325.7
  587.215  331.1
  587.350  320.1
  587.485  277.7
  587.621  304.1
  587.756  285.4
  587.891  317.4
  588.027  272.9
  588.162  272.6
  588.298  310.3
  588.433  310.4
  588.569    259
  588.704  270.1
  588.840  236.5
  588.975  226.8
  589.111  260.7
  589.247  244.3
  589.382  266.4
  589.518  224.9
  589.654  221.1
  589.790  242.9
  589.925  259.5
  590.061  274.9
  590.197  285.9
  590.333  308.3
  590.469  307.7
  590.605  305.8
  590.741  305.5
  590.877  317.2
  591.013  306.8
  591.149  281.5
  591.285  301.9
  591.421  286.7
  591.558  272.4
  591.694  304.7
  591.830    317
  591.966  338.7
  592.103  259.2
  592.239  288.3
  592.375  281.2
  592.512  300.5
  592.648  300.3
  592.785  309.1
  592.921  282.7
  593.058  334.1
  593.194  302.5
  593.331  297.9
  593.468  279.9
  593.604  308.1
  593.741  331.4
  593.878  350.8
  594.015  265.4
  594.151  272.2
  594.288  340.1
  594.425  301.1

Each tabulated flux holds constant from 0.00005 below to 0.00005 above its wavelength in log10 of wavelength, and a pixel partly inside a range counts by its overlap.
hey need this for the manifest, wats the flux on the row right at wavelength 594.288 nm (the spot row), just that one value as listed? 340.1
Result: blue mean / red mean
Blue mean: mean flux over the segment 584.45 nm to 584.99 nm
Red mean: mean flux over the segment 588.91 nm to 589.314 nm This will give 1.35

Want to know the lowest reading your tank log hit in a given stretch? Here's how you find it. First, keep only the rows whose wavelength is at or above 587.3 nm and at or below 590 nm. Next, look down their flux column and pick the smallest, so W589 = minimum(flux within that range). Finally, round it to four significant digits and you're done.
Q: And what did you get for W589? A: 221.1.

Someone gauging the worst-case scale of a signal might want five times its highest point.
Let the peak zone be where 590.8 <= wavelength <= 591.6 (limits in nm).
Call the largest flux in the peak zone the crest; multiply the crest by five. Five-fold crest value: 1586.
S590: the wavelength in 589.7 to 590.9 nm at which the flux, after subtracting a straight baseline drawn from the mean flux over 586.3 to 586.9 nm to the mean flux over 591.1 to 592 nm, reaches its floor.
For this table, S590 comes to 589.790 nm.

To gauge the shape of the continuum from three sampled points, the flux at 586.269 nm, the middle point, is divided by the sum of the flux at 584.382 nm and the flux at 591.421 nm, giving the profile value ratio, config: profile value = 0.481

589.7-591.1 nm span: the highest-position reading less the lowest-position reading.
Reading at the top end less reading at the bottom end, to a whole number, 64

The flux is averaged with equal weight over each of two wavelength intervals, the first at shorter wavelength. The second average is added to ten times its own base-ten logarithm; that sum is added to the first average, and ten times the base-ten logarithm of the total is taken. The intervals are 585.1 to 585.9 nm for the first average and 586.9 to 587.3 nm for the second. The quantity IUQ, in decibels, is 28.2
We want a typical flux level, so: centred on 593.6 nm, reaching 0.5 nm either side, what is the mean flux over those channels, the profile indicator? 305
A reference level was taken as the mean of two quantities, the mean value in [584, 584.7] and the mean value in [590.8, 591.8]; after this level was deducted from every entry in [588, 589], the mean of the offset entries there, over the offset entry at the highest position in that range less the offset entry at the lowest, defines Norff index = 1.0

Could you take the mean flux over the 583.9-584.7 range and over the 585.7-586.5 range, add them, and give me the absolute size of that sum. 644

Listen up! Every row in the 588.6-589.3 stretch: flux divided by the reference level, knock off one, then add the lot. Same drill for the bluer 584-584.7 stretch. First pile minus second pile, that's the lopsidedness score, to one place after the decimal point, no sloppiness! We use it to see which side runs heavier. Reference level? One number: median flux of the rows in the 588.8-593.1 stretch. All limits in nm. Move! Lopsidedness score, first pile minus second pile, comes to -1.6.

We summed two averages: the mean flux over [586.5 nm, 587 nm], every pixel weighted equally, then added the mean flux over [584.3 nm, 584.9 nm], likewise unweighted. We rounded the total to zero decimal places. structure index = 639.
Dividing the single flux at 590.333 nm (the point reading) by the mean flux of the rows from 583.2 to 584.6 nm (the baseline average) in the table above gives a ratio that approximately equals 0.92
